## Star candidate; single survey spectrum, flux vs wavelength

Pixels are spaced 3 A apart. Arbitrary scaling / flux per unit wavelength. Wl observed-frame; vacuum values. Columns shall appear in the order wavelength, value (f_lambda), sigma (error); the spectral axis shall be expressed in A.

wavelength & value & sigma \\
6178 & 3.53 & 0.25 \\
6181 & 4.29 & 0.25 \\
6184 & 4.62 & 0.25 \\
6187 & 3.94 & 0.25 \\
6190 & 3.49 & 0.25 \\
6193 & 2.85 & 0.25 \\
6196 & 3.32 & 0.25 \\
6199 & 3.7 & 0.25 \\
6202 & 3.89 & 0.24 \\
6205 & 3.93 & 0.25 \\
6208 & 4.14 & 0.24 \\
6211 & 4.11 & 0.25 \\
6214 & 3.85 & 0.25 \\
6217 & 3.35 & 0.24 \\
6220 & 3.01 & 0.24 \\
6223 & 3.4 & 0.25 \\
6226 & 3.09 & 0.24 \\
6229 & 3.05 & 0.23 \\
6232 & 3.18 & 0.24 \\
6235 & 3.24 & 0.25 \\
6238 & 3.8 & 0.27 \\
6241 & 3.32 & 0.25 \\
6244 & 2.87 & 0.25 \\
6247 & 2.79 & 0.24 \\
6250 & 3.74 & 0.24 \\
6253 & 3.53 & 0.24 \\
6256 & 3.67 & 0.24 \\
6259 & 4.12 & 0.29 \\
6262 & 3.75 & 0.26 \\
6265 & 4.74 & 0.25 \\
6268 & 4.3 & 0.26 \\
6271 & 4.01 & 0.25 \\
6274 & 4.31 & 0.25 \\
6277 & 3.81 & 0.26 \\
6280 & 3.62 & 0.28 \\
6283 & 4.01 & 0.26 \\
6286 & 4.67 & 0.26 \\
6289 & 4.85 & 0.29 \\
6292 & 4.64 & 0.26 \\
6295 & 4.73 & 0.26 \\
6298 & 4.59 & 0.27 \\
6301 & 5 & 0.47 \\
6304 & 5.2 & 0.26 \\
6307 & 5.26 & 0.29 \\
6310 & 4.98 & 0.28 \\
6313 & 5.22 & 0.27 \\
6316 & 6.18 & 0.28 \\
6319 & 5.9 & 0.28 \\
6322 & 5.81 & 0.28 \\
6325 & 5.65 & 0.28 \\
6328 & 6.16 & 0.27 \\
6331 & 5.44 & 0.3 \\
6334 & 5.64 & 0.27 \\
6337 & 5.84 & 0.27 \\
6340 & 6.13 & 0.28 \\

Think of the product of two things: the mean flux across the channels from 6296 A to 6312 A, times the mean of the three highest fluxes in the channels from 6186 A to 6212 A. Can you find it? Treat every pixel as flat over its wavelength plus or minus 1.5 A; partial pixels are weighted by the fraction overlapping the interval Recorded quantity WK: 20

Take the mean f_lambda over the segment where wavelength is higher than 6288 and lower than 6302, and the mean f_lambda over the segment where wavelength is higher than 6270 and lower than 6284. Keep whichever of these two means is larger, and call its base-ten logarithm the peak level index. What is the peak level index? 0.68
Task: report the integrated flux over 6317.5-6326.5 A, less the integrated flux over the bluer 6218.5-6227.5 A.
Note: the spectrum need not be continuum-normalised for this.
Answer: 24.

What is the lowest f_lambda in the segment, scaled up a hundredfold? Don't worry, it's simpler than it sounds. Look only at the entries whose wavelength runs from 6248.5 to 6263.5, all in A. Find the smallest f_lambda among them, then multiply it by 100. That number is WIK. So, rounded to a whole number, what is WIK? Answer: 353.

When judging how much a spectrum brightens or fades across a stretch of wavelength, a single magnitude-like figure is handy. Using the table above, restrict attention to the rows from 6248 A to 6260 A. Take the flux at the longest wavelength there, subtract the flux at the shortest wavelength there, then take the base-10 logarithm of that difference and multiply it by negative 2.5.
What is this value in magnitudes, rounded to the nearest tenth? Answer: 1.1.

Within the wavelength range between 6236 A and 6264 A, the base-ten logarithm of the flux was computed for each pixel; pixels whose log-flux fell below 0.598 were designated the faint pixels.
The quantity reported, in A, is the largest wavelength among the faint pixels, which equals 6262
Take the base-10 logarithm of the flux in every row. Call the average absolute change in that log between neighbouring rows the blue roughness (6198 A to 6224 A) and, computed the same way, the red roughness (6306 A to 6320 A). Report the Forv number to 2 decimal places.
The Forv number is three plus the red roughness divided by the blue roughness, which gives 4.15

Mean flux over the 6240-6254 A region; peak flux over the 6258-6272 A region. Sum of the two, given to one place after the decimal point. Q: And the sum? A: 8.0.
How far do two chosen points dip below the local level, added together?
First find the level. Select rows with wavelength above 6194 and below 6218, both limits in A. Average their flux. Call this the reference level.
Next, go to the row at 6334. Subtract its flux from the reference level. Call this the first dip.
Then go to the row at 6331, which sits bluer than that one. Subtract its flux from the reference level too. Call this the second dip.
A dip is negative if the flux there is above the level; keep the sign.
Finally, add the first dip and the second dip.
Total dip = -3.5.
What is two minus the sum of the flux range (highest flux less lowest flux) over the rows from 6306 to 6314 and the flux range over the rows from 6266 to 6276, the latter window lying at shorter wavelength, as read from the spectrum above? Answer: 1.4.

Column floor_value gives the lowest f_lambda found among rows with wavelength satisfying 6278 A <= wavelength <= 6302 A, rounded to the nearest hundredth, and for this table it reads 3.62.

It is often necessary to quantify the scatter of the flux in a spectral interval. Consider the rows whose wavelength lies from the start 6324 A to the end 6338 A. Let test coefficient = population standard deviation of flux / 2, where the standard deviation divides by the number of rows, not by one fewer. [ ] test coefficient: 0.12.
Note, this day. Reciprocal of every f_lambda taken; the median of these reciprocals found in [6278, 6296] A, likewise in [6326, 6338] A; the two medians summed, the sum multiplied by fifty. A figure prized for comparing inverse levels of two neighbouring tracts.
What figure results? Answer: 19.5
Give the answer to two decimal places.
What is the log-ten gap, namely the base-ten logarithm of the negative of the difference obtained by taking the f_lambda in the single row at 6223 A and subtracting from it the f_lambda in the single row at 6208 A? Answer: -0.13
